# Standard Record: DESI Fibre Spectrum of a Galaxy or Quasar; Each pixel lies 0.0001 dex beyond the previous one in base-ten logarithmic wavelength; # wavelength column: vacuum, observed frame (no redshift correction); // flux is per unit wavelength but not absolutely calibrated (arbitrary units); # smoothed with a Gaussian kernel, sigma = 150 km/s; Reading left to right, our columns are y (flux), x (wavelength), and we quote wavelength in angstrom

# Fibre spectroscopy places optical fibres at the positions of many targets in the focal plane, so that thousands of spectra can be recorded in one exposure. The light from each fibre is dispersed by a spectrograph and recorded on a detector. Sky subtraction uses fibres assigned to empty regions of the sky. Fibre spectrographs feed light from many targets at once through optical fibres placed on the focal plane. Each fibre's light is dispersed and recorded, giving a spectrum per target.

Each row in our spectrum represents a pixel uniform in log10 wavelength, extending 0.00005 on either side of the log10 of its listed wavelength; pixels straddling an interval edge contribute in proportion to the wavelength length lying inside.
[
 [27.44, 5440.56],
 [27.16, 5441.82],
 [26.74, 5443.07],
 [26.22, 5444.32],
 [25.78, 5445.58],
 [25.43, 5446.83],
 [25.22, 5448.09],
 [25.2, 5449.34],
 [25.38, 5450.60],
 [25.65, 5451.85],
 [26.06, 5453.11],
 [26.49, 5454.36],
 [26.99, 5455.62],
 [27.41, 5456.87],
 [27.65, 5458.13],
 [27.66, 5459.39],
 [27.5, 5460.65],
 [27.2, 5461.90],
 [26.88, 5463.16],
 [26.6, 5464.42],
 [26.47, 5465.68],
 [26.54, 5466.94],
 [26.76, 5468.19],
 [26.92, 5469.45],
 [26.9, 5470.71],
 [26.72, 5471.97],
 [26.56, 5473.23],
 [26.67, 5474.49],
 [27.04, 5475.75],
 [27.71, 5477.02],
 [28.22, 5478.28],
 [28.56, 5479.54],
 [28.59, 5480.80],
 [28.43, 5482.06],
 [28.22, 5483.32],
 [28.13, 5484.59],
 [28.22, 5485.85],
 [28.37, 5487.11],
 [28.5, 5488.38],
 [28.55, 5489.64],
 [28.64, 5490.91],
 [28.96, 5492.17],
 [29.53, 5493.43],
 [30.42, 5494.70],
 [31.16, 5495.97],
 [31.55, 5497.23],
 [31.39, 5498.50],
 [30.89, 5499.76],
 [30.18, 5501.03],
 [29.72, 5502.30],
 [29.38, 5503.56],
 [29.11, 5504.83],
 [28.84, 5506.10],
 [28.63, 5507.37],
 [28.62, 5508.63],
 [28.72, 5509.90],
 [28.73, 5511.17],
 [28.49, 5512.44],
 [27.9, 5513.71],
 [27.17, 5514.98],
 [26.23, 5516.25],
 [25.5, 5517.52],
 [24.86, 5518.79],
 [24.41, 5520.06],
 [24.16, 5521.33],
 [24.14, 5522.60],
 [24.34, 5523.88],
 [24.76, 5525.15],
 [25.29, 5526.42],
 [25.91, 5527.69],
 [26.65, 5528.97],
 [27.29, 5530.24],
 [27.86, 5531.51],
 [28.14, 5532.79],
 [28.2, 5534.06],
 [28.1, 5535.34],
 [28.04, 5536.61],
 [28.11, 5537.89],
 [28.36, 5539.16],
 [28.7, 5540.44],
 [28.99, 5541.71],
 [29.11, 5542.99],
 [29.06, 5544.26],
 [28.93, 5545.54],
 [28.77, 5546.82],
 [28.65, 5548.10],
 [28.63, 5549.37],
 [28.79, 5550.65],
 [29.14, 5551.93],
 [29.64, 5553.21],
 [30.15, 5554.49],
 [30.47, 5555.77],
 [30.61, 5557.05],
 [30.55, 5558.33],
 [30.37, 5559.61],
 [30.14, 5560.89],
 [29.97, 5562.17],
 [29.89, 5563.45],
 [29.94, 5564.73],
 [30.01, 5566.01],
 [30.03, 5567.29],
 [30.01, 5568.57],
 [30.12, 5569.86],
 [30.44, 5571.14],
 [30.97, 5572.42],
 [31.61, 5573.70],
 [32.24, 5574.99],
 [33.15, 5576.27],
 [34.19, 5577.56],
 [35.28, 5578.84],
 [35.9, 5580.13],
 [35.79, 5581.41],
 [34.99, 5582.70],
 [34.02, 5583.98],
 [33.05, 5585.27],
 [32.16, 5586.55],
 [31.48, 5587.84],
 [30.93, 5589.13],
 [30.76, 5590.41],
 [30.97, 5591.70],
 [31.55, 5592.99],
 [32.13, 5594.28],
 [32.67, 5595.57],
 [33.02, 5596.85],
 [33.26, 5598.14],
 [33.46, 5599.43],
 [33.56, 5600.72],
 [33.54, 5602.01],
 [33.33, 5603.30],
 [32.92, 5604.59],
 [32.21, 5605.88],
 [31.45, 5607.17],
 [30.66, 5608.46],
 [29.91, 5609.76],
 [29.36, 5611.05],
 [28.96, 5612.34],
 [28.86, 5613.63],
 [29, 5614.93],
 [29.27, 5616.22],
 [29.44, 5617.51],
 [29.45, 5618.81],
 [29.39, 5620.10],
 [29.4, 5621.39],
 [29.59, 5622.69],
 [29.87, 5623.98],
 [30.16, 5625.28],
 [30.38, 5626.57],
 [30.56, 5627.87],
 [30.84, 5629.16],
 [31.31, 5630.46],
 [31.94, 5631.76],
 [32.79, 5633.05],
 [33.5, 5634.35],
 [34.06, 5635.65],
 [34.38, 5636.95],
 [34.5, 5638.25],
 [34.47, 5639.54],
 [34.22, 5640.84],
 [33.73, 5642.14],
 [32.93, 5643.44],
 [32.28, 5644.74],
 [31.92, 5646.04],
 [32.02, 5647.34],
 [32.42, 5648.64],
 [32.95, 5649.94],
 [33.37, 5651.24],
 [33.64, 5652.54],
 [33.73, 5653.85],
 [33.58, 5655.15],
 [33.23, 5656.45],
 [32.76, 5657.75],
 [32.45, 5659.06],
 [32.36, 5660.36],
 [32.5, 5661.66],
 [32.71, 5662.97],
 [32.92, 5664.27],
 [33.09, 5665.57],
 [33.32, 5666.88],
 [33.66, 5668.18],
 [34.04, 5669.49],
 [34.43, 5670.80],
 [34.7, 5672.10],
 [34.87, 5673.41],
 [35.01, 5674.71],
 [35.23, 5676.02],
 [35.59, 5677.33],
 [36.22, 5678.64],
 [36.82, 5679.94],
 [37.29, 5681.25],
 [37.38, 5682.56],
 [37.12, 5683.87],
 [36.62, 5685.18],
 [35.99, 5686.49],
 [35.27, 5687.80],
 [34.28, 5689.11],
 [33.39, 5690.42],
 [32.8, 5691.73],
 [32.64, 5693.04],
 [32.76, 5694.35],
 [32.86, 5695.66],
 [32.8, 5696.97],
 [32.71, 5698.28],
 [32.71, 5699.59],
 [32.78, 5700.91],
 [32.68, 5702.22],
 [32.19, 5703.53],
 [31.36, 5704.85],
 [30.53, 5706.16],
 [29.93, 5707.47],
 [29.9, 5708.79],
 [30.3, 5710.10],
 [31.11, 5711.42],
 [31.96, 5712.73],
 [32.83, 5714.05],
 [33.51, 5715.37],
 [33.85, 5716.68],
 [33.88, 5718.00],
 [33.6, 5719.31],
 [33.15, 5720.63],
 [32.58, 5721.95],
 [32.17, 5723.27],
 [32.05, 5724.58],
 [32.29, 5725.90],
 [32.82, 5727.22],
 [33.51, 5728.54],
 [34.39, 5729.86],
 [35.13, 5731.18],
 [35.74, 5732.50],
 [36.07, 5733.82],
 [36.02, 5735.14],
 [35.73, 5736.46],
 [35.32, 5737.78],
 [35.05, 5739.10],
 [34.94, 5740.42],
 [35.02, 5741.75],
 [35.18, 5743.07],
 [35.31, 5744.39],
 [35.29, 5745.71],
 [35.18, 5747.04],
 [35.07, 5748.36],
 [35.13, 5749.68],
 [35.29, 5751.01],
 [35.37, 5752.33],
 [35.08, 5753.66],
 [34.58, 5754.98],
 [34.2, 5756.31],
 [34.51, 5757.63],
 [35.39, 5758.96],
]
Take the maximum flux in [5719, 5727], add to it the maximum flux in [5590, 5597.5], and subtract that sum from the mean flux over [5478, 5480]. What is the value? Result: -38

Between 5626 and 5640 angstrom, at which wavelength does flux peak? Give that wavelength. 5638.25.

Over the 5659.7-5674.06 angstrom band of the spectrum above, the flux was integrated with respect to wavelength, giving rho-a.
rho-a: 481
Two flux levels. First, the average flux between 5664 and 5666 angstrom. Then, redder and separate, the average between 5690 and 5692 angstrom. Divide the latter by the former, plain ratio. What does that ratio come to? 1.00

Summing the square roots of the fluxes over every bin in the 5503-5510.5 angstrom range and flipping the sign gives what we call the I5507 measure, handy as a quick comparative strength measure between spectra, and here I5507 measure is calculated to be -32.2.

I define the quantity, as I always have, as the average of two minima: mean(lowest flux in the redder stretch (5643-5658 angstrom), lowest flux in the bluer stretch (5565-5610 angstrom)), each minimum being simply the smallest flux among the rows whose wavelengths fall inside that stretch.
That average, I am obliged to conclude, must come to 30.9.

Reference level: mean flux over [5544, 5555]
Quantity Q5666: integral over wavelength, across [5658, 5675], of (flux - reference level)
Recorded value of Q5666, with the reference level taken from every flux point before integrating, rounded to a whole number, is 76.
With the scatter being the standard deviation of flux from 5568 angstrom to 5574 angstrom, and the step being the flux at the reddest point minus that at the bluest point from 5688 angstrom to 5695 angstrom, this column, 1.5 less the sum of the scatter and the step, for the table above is 2.4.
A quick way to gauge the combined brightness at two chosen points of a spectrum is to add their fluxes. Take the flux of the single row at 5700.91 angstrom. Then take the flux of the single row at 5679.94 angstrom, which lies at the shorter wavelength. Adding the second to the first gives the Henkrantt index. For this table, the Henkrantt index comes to 70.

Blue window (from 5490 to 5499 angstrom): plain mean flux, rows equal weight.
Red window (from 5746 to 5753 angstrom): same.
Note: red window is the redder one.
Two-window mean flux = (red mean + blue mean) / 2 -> 32.7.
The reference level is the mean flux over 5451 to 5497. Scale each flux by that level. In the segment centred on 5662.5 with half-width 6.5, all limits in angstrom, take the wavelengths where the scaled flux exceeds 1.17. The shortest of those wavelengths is 5656.45 angstrom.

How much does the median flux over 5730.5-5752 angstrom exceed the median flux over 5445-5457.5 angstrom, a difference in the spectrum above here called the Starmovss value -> 10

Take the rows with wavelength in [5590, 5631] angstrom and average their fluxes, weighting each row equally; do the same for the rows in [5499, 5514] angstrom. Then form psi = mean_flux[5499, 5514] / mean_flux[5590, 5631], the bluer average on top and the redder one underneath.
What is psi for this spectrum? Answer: 0.94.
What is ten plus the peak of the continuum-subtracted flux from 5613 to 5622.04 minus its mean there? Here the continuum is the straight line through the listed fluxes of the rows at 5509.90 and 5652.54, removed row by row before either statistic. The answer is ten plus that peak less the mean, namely 10.2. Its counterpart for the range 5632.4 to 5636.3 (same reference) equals 10.6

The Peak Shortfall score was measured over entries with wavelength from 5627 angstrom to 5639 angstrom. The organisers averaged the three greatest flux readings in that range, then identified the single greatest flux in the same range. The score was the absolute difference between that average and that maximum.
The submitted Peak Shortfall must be 0.19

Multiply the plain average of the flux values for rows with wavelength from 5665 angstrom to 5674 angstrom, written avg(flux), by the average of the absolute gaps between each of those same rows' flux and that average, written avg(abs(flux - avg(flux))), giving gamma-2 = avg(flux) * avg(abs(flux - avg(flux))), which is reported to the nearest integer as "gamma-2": 19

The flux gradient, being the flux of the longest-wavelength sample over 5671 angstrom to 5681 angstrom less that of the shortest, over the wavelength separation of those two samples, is 0.27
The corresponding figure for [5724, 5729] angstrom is 0.37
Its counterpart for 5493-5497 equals 0.64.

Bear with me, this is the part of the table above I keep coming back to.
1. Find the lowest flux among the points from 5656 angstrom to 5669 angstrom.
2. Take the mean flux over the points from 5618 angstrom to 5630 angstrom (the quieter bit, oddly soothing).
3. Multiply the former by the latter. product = 970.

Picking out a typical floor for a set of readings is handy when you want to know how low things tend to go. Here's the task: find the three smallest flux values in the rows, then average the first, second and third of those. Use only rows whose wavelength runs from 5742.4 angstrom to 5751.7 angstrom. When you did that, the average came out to 35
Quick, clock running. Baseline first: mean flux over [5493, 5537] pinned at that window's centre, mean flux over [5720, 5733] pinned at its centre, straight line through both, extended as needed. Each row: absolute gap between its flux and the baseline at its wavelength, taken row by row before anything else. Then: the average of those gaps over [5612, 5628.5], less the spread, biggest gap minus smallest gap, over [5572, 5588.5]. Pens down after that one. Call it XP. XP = -3.7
